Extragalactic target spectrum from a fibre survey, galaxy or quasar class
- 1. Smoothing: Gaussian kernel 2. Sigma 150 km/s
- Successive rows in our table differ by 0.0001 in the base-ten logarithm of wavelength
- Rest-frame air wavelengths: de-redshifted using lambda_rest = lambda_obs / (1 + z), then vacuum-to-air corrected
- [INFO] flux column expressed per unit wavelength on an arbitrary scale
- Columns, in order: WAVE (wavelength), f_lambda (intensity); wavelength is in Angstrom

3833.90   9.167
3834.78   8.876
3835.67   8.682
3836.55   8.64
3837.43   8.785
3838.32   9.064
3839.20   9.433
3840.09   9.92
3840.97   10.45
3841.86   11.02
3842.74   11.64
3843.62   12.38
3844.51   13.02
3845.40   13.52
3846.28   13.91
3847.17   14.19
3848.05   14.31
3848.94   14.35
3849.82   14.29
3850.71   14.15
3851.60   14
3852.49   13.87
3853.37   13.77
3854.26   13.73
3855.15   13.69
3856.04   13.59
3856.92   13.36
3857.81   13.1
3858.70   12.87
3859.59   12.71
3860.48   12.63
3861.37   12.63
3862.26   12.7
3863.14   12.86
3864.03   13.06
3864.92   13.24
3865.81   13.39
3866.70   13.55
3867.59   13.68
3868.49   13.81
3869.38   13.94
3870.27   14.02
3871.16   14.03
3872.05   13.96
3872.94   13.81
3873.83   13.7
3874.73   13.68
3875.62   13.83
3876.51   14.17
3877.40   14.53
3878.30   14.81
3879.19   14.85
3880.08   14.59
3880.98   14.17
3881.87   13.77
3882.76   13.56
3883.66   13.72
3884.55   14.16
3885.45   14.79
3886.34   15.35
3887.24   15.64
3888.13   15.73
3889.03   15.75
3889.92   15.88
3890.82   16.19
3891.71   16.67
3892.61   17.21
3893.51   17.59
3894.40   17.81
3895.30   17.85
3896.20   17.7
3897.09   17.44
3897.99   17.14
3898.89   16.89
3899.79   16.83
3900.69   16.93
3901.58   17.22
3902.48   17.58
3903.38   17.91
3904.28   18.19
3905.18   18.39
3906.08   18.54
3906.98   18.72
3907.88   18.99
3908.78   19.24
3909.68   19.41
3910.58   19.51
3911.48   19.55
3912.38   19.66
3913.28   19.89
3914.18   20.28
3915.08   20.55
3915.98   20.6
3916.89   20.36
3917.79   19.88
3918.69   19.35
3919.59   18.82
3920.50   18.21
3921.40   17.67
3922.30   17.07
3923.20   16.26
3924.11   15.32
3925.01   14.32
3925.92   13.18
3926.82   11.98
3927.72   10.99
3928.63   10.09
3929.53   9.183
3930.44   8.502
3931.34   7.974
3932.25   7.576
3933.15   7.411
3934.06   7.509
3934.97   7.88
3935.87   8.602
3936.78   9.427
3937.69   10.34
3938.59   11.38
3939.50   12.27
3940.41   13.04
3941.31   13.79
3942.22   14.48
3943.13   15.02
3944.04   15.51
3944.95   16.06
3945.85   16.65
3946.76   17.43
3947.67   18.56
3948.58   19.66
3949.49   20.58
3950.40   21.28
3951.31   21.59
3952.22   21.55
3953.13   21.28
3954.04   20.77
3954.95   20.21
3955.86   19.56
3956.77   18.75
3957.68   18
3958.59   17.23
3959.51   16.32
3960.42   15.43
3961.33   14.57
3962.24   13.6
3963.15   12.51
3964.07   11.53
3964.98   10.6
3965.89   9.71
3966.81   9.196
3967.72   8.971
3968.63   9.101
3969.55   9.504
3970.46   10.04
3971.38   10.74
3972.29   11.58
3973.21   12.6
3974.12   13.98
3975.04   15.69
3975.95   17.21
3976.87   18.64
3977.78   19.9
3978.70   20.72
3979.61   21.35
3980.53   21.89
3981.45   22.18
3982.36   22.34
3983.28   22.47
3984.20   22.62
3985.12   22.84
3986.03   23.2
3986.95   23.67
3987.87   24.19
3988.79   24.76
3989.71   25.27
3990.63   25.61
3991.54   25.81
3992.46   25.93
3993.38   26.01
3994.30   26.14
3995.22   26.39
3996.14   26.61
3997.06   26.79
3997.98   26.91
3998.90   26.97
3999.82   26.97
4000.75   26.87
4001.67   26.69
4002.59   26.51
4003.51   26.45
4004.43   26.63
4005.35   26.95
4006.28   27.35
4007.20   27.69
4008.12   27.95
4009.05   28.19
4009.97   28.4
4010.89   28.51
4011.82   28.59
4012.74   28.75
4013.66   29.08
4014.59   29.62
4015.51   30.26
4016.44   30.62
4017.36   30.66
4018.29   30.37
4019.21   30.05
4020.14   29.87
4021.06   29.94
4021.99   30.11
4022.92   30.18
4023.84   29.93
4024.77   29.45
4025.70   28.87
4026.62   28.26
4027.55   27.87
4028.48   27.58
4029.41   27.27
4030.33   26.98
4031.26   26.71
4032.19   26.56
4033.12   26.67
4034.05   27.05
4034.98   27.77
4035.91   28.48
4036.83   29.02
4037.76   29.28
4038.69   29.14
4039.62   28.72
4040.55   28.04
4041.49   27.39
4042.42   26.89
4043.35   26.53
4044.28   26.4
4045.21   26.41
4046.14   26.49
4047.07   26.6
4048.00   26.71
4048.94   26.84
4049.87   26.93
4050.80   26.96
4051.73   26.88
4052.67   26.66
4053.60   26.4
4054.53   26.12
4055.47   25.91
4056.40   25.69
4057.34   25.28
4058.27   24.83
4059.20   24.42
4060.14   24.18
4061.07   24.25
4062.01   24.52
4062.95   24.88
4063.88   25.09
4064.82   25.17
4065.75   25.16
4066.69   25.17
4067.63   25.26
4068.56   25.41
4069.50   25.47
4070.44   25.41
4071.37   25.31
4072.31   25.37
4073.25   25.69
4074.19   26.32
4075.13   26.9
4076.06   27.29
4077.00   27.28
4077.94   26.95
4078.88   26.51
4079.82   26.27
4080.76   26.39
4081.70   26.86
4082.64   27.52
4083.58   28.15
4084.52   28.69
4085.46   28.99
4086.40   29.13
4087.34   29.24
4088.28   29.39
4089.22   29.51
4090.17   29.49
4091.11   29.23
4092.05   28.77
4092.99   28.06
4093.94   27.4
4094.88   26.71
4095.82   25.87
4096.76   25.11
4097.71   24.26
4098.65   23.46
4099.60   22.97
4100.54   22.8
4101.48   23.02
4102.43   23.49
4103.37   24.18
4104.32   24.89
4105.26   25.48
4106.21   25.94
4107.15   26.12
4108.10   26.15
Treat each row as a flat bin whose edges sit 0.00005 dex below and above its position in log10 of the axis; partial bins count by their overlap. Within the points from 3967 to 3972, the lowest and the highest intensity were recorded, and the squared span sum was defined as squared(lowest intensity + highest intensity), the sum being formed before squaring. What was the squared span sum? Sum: 389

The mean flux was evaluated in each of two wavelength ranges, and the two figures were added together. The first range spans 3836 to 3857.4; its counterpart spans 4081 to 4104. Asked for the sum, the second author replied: 39.2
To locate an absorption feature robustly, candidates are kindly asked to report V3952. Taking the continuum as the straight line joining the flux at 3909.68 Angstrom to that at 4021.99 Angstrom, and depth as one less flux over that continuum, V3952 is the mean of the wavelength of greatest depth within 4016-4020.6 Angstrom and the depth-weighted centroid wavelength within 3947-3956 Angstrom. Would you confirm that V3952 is 3985.9 Angstrom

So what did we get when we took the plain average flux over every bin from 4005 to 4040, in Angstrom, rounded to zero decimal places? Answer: 29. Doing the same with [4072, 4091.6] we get 28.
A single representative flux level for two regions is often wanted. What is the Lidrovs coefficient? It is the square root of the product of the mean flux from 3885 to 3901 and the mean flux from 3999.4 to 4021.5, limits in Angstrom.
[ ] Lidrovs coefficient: 21.8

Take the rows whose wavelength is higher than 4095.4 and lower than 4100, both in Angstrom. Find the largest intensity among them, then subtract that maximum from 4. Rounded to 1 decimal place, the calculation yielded -21.9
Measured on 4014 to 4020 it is -26.7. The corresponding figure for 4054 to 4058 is -22.1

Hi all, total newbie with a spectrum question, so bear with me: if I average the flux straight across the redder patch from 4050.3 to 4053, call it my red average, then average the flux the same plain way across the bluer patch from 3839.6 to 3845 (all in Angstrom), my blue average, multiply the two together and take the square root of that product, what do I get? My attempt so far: 17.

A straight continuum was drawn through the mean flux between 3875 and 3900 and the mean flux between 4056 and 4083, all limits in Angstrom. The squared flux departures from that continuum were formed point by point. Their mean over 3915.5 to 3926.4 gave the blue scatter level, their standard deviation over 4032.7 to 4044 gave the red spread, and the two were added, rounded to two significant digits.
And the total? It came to 14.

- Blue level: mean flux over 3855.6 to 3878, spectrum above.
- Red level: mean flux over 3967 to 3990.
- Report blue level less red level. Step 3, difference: -5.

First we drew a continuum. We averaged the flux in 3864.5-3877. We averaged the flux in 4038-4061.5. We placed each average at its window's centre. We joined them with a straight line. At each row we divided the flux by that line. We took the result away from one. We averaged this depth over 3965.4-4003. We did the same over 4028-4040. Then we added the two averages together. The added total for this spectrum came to -0.03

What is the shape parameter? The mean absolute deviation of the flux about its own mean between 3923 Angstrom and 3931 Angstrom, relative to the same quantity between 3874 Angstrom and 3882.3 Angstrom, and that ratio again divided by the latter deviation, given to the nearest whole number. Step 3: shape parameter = 16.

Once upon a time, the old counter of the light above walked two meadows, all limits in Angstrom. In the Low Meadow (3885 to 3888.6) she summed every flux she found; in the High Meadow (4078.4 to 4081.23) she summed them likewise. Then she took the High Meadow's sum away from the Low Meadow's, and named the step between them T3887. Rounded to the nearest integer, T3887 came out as -18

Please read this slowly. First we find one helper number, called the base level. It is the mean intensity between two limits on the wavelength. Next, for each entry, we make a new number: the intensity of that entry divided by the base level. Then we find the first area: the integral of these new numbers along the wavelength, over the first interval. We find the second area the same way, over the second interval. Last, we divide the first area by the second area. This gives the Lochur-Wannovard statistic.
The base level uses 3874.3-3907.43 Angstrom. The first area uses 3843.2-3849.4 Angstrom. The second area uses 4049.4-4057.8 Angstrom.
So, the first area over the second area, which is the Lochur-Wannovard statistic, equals 0.4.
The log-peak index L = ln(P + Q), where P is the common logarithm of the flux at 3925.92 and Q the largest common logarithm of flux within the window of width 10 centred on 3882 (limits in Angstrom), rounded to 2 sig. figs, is 0.84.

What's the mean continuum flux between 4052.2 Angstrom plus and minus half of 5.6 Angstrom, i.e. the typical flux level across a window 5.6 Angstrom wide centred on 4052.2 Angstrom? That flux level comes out 27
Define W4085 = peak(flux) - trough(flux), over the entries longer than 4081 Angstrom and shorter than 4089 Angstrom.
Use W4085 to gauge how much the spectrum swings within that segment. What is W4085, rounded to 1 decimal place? 2.5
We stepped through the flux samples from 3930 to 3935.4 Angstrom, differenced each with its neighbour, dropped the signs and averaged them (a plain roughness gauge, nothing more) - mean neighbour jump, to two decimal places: 0.31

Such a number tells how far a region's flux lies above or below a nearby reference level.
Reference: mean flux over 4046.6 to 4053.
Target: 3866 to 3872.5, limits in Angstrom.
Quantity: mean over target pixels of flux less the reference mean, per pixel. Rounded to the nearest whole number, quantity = -13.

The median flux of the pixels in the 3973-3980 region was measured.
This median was 18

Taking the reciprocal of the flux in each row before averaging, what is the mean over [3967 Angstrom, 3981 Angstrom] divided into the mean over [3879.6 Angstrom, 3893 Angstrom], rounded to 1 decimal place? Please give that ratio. 0.9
